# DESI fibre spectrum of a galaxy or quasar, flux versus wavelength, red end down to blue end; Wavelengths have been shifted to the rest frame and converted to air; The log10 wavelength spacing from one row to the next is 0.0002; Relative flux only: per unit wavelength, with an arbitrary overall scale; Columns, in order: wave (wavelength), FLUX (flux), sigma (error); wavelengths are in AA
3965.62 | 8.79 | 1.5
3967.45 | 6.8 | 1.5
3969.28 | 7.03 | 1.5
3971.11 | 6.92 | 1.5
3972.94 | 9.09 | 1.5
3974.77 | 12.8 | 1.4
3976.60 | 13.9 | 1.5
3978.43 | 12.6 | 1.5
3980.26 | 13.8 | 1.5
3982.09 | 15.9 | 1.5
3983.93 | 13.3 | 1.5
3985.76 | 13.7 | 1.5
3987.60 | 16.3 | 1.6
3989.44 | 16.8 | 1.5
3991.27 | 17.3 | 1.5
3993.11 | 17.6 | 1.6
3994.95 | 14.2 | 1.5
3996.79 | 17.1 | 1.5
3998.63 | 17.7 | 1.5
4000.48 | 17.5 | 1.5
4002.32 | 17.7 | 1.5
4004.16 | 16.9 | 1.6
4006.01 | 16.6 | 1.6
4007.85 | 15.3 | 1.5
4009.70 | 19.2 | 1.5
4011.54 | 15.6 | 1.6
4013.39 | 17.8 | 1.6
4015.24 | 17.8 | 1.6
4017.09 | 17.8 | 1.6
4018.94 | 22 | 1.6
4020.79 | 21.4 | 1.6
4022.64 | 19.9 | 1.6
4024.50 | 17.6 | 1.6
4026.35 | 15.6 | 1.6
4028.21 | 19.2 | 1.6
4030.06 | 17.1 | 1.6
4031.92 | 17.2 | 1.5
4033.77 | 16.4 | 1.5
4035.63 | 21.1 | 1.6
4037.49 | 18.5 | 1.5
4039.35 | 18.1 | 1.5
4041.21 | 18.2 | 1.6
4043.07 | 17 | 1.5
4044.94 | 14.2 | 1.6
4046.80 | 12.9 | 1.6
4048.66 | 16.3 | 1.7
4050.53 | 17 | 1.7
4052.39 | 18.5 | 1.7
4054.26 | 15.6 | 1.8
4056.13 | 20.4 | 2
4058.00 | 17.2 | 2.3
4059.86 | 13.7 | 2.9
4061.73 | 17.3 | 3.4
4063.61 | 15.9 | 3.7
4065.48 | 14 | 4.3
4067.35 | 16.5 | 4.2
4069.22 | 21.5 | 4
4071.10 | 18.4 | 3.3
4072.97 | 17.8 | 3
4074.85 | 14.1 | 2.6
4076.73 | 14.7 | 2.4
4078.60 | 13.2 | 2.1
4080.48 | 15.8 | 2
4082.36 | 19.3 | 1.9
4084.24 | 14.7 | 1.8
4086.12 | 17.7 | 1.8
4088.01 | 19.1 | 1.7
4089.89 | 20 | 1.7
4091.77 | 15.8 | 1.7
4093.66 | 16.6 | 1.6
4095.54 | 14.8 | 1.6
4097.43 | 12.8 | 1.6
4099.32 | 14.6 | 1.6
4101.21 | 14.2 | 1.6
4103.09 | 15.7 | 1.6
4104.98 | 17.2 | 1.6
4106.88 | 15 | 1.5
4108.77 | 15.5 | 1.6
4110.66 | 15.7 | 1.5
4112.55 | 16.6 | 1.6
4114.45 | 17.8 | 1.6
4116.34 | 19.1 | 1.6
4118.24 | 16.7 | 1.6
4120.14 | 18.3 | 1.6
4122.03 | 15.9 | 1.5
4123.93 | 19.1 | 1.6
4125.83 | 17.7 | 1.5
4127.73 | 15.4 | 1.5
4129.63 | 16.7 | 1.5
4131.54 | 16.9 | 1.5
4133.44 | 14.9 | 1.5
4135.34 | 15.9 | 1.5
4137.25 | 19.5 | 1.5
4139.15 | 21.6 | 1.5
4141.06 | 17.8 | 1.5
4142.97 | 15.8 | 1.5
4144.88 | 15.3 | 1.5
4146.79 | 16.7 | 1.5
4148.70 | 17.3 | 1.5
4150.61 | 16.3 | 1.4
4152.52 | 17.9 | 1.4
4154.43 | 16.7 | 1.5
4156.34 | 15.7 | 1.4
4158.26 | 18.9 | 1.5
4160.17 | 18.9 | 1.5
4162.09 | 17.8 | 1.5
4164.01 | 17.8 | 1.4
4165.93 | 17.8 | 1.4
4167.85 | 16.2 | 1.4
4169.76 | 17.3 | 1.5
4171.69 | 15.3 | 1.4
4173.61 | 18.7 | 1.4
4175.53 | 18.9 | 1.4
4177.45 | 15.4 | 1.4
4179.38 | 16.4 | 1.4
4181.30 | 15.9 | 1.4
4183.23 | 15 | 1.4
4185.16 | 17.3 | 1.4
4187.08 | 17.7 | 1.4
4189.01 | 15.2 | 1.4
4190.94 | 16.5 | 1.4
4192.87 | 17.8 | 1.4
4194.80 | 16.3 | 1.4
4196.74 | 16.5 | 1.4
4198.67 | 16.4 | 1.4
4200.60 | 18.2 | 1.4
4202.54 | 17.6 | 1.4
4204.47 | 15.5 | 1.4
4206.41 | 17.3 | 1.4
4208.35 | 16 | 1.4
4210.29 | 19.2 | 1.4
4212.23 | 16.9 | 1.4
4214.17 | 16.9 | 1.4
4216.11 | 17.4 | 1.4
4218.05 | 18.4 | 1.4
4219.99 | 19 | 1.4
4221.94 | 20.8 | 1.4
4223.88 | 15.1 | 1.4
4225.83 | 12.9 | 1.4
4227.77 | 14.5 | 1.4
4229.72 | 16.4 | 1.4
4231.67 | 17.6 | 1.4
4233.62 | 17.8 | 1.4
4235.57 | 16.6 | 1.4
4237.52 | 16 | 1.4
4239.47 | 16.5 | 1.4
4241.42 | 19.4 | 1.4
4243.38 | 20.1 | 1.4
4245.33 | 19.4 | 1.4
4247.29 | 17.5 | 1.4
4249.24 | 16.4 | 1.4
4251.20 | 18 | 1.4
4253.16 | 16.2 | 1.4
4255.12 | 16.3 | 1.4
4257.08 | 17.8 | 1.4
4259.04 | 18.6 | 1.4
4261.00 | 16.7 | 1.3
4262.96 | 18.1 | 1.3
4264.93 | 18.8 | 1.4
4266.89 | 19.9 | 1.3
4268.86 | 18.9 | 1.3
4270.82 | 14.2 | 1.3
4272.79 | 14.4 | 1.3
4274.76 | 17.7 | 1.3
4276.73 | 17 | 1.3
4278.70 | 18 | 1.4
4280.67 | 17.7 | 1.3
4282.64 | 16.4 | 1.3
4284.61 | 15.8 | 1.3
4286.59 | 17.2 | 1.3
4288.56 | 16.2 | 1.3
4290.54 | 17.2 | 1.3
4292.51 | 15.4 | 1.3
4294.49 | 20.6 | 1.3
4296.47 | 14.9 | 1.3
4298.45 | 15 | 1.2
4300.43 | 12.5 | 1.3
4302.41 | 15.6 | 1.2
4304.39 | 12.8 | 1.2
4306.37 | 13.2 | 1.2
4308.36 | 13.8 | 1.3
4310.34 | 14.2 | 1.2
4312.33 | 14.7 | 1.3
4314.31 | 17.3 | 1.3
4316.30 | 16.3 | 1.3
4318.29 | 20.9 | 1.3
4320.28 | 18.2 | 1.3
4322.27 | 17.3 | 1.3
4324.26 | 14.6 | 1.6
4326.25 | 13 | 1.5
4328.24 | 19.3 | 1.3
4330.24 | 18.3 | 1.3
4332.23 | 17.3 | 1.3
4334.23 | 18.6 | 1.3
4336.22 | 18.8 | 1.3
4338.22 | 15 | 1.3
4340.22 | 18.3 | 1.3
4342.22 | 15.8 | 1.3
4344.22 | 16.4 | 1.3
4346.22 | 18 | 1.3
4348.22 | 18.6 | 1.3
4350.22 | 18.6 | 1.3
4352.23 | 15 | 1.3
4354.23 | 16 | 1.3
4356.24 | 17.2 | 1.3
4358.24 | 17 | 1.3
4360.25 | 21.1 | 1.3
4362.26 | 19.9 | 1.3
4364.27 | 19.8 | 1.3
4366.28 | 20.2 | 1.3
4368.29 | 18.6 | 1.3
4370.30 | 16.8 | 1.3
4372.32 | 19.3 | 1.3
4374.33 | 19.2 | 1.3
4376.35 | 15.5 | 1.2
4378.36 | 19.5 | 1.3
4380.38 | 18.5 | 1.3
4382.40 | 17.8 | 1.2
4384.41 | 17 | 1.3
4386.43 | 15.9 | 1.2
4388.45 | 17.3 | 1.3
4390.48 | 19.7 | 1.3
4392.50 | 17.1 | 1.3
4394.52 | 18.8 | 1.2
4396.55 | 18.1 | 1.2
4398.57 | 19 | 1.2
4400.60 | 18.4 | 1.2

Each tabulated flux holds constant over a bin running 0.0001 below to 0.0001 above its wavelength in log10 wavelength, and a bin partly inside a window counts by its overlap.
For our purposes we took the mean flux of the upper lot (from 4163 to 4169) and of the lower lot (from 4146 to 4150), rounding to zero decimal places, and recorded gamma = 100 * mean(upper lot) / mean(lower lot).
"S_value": 102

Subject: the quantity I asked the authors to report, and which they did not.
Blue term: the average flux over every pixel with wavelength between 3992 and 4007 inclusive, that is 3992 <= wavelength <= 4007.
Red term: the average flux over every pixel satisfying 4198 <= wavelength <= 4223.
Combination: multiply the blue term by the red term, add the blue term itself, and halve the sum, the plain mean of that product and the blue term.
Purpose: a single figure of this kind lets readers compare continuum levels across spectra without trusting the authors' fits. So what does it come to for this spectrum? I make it 158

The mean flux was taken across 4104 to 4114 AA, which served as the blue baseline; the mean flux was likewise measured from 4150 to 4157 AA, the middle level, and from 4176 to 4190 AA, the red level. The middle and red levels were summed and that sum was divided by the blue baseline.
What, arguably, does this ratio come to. 2.05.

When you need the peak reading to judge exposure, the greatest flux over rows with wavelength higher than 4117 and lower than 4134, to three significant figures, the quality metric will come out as 19.1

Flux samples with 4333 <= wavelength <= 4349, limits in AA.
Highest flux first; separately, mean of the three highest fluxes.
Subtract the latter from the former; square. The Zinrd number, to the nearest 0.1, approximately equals 0.0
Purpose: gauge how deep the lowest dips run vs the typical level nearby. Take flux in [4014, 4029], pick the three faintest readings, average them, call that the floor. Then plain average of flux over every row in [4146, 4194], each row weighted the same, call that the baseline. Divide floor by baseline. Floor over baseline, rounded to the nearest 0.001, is 0.999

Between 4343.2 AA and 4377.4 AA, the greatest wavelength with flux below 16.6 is 4376.35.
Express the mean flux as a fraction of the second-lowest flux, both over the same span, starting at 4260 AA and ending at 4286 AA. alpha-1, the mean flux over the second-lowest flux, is 1.19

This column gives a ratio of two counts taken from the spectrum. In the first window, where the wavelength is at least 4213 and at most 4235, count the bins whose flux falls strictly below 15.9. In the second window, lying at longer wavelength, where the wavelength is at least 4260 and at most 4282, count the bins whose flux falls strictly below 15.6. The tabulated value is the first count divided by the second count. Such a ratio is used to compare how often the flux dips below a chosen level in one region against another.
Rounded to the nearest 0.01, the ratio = 1.50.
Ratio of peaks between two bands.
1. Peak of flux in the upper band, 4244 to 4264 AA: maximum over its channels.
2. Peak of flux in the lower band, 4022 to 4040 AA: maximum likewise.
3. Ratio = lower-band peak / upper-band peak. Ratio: 1.09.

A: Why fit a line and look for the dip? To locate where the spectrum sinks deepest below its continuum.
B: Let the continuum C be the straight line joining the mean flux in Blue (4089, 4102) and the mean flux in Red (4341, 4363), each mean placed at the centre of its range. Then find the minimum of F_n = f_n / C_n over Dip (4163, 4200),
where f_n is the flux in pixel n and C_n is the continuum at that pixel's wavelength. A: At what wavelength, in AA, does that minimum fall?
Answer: 4183.23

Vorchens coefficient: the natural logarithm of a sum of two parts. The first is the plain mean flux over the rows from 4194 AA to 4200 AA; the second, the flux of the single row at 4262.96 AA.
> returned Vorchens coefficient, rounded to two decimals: 3.54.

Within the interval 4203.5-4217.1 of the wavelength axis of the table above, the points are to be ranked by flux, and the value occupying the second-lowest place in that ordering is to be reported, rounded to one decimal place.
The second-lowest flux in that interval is 16.0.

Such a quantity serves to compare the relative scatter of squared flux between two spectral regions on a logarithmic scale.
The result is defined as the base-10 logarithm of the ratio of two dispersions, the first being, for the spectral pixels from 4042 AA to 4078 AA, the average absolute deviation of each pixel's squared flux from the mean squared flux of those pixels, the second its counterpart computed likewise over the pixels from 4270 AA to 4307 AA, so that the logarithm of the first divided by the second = 0.07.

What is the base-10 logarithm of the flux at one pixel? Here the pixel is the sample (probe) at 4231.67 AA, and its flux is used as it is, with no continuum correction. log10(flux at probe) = 1.25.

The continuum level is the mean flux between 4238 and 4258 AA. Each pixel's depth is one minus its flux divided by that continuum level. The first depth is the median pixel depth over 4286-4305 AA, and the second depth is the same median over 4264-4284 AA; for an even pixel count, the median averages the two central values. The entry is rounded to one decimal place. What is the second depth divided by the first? 0.0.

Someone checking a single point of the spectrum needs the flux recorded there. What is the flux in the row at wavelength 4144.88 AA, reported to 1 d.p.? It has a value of 15.3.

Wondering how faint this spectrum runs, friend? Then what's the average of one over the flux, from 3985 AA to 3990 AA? 0.0646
